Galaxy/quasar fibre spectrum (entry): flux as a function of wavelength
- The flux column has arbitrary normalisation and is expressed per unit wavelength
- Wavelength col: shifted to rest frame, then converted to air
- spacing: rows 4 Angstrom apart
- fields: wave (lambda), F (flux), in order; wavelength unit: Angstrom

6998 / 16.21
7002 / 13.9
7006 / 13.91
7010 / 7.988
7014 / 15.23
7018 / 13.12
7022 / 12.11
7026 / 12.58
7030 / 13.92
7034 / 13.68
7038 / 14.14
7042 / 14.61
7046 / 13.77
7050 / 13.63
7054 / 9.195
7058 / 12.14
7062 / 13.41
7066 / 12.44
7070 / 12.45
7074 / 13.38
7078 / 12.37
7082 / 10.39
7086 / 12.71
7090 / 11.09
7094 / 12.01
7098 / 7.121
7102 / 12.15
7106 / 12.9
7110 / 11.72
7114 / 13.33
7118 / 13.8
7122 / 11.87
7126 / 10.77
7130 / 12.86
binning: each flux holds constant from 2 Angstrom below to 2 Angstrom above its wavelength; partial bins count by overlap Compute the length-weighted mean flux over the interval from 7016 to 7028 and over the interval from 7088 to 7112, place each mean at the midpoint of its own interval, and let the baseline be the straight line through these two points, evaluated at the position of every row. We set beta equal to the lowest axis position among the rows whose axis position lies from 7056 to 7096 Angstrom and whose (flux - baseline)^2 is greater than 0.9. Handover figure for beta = 7062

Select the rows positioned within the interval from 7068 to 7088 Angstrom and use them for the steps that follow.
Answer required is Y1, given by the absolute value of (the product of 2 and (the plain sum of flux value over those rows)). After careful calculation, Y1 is 123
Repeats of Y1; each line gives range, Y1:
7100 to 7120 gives 128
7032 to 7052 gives 140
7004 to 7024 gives 125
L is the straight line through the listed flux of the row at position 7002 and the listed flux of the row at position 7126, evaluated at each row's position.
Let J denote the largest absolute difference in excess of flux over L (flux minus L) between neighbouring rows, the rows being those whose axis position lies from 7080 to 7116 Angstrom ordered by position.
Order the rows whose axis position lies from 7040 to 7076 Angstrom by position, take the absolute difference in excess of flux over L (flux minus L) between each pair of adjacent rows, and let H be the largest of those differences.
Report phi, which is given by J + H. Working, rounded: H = 4.3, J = 5.1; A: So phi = 9.5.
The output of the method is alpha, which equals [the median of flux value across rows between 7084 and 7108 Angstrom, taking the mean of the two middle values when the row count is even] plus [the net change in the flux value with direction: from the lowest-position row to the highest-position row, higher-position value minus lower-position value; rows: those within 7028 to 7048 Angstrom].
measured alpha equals 11.9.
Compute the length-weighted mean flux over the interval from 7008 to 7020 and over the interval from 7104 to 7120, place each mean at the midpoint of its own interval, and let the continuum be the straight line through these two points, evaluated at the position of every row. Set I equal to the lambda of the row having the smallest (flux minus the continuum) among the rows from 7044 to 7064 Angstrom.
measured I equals 7054 Angstrom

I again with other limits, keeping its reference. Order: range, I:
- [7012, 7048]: 7022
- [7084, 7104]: 7098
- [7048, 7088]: 7054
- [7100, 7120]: 7110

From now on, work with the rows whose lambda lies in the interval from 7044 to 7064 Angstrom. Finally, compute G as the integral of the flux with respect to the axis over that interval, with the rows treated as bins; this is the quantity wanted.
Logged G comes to 249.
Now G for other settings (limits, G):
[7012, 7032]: 268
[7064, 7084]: 244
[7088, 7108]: 221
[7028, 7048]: 280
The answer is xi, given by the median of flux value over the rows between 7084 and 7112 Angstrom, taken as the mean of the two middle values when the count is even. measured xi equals 12.0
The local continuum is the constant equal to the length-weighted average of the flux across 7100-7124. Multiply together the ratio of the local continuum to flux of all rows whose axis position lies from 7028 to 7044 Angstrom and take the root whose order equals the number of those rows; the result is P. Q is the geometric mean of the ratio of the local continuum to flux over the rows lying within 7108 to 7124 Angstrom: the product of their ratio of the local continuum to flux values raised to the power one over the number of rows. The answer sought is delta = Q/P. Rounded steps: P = 0.90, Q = 1.00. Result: 1.11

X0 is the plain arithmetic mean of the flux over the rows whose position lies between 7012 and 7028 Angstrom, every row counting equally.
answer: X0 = 13.3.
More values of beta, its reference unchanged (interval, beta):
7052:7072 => 7054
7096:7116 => 7098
